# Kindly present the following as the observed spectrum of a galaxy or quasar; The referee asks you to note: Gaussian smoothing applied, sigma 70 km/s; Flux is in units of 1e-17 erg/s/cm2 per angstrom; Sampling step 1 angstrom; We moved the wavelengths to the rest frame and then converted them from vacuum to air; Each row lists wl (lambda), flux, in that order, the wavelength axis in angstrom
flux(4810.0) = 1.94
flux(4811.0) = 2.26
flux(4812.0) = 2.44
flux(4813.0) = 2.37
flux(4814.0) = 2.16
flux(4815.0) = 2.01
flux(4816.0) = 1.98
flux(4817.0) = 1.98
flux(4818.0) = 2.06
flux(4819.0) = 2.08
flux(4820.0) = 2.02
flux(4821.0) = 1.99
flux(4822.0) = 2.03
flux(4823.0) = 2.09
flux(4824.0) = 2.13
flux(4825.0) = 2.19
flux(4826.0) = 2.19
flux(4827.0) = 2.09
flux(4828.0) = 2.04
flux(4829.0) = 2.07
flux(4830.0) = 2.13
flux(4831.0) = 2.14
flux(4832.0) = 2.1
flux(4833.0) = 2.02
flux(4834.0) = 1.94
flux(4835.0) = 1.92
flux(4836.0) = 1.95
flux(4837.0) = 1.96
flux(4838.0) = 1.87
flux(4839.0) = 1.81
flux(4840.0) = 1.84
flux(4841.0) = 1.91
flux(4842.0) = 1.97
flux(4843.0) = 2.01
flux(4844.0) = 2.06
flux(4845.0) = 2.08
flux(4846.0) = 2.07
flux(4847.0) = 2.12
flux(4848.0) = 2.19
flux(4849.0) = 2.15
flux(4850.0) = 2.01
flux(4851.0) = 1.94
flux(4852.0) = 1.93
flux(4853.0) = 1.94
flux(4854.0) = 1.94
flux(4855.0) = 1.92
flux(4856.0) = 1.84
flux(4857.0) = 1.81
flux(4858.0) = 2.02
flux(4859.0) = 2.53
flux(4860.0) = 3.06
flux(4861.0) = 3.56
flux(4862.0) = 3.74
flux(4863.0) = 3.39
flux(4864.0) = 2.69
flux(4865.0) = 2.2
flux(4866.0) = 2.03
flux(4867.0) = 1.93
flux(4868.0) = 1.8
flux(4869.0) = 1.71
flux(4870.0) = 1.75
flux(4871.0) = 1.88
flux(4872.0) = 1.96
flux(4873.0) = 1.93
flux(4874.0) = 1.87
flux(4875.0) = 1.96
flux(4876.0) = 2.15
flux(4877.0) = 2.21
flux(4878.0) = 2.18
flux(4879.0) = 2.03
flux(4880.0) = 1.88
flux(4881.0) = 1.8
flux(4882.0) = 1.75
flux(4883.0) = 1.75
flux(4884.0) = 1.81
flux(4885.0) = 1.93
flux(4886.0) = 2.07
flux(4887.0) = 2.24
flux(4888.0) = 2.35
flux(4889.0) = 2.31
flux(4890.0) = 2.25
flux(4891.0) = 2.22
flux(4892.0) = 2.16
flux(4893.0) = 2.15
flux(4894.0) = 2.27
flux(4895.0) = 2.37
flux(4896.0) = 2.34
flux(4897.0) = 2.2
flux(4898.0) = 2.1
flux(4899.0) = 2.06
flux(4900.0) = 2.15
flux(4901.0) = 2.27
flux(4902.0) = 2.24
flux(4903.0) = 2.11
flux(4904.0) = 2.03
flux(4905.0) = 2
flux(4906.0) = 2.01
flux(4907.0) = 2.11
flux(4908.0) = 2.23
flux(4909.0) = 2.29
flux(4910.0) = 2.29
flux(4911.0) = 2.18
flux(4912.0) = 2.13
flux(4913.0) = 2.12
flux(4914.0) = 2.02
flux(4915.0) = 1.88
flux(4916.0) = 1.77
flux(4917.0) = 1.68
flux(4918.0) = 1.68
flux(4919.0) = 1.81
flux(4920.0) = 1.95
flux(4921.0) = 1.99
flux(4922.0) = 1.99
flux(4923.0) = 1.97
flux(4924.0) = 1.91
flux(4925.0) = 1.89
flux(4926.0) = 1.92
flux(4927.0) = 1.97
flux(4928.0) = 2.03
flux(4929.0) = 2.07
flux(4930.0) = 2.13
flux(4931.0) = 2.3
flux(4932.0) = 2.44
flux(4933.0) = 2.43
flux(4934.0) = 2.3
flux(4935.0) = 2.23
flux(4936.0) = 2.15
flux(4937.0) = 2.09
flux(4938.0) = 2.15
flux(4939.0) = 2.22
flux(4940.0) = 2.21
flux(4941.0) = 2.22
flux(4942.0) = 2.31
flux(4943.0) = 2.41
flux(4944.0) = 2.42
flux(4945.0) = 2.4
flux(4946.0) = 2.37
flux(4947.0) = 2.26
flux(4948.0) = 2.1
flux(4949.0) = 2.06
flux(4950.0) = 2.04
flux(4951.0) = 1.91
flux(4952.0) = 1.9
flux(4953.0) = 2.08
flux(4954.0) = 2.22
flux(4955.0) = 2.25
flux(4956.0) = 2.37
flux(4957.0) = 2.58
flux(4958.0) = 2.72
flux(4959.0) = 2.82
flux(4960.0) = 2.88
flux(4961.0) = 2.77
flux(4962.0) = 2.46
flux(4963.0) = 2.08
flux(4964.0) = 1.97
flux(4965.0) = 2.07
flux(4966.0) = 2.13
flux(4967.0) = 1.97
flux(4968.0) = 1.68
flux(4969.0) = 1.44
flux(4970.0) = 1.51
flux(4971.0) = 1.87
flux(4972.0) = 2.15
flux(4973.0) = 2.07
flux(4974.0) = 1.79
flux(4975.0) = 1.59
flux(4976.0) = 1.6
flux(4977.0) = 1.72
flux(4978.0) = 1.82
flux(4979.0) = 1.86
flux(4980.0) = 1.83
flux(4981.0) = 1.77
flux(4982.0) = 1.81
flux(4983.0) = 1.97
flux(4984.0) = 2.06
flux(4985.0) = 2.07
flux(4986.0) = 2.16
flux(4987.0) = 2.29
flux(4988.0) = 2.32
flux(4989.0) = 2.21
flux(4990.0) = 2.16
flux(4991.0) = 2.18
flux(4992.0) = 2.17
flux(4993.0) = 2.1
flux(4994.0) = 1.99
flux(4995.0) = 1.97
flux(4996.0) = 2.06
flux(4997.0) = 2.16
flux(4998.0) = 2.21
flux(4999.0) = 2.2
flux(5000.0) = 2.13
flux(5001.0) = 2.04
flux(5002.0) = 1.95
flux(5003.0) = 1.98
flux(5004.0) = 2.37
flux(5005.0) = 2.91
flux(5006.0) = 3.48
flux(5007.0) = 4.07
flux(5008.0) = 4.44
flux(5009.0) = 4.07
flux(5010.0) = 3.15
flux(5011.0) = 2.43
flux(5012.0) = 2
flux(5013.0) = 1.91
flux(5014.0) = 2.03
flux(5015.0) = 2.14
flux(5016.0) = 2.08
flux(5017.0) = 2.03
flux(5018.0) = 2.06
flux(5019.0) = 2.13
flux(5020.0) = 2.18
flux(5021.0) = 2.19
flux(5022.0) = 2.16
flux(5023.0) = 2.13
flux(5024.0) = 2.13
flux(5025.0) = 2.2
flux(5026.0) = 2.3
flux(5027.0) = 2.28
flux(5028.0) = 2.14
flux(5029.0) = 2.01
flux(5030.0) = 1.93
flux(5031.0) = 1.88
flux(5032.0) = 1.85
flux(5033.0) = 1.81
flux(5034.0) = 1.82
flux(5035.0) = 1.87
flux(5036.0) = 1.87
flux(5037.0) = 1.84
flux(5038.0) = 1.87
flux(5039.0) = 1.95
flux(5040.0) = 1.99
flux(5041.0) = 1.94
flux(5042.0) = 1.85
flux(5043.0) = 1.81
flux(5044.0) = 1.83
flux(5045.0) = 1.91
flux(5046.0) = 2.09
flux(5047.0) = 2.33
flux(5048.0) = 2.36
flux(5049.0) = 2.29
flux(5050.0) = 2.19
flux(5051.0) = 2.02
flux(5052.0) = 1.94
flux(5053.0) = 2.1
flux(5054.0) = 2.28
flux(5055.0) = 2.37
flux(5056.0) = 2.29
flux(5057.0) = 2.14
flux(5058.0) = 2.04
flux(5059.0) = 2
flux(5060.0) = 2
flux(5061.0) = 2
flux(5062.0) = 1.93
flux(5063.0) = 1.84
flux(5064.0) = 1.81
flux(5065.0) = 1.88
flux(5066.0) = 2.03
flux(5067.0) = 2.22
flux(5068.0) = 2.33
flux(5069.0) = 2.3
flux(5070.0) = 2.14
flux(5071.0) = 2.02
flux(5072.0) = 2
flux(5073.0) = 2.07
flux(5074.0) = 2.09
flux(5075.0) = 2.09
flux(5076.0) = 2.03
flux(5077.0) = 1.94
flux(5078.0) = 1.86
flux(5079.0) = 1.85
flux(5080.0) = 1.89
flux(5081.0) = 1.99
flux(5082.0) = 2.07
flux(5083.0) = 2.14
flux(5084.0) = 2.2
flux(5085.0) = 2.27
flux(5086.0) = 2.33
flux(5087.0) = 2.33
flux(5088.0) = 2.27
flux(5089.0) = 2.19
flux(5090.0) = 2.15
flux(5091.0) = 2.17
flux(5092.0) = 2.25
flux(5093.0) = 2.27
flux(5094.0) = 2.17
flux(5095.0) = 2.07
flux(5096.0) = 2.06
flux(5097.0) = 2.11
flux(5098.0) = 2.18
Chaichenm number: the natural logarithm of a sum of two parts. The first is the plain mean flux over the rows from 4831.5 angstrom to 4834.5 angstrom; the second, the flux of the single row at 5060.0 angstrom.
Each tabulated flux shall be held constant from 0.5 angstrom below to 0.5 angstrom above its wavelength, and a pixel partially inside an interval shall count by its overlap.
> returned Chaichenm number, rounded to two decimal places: 1.39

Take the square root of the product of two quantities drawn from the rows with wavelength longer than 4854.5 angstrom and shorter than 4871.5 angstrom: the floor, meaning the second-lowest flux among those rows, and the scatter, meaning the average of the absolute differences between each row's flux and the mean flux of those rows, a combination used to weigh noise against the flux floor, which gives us 1.00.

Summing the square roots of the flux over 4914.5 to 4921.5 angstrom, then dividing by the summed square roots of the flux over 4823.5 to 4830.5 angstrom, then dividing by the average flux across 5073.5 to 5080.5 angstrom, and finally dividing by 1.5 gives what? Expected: 0.31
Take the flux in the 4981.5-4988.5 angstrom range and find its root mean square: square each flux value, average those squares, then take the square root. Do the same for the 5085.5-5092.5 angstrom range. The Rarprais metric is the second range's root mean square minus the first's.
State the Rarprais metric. 0.14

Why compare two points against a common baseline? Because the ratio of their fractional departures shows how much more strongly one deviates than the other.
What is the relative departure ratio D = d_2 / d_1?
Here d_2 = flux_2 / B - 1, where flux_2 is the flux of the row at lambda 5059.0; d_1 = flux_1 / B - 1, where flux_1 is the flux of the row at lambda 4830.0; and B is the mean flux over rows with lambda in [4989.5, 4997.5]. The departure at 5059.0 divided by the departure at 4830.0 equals -3.2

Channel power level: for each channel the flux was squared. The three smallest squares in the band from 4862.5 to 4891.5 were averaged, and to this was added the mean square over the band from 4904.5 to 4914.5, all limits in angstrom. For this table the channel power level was 7.6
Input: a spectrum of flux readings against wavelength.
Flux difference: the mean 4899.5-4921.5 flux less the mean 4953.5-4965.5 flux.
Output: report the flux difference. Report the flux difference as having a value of -0.39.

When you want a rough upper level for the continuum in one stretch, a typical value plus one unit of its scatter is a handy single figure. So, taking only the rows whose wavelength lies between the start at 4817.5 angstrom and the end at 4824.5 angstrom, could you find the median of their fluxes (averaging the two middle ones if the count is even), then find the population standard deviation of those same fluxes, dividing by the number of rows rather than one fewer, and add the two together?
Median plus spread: 2.10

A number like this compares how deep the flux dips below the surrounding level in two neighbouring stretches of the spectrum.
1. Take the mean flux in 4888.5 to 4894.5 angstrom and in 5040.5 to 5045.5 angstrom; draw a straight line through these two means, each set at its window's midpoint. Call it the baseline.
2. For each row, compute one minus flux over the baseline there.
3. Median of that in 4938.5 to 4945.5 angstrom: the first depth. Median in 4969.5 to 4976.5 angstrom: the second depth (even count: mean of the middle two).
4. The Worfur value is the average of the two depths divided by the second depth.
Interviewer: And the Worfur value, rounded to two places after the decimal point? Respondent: 0.09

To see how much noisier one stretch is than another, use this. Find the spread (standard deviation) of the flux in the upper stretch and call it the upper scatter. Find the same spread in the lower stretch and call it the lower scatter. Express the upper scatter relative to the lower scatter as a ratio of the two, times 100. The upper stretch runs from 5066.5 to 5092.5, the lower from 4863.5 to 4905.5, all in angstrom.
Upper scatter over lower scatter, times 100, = 69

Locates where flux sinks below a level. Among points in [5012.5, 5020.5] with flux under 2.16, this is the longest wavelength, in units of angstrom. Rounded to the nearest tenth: 5019.0 angstrom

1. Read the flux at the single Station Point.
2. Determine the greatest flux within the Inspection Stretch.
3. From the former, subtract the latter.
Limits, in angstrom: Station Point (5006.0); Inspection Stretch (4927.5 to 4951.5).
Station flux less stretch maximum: 1.0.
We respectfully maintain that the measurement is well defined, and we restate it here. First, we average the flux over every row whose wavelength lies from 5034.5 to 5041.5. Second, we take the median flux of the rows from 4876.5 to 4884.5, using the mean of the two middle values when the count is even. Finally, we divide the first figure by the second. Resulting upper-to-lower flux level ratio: 1.03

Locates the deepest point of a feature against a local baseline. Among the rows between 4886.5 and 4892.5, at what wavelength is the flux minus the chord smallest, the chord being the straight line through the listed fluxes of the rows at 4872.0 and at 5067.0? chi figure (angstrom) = 4892.0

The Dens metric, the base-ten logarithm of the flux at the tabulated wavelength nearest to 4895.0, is 0.37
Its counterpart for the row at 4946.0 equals 0.37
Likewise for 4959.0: 0.45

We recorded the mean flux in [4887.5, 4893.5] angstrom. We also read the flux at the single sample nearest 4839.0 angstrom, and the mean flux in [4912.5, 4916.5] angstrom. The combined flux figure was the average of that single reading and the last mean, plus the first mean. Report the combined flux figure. 4.12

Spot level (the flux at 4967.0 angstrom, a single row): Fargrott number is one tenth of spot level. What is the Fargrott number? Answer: 0.197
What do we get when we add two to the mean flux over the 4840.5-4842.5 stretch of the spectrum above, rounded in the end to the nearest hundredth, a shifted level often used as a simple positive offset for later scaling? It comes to 3.94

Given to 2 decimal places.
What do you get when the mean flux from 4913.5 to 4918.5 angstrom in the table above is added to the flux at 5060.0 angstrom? 3.81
